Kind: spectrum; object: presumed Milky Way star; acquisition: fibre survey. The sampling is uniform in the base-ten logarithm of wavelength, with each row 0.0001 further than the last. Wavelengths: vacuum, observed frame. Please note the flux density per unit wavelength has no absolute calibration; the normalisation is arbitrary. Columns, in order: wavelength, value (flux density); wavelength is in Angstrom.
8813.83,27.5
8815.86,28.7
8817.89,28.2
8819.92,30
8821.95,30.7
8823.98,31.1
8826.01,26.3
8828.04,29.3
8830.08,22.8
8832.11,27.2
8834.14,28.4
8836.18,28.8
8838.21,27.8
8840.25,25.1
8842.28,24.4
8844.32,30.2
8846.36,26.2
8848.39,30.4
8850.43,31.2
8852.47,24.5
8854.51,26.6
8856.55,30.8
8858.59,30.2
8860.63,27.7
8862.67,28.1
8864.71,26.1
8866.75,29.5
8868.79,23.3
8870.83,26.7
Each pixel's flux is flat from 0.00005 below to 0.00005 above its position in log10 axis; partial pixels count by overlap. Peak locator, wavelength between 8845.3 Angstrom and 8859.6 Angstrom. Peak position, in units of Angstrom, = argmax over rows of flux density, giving 8850.43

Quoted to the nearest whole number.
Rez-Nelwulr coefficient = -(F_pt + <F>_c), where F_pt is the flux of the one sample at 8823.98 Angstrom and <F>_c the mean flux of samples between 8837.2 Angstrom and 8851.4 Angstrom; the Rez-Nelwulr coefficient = -59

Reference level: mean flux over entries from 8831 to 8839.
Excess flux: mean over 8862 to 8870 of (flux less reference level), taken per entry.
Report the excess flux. -1.3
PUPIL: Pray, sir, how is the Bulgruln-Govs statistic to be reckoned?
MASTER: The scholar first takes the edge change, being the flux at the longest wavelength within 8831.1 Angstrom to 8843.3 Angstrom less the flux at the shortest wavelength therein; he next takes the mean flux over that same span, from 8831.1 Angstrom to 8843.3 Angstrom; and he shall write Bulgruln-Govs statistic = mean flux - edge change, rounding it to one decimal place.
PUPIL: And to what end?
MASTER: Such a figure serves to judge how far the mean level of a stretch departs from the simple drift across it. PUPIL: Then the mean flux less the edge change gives 29.8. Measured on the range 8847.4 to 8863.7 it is 31.0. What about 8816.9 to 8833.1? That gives 29.2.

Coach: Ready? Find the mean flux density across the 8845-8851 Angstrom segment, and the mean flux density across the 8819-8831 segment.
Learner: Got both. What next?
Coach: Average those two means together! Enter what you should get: 28.8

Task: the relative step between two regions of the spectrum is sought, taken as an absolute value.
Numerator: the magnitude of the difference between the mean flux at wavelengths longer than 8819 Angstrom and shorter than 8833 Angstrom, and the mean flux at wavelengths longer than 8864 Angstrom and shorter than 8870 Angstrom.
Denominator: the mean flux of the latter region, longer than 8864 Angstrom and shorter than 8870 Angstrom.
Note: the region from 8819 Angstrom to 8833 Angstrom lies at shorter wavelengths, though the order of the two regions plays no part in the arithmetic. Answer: 0.07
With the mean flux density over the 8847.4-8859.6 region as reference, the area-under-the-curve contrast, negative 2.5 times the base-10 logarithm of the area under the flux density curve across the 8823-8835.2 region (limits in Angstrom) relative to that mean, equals -2.66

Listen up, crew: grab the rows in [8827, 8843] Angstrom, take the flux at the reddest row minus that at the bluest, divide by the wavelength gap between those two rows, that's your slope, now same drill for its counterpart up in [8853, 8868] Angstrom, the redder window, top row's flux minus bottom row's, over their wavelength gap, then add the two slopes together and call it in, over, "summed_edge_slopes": -0.1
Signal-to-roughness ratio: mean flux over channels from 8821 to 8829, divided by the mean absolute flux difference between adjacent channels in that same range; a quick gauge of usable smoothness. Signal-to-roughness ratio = 11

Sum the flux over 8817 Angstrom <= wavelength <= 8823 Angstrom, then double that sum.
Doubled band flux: 178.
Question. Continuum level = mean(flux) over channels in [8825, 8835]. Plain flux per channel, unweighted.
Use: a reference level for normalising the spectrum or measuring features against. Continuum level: 26.8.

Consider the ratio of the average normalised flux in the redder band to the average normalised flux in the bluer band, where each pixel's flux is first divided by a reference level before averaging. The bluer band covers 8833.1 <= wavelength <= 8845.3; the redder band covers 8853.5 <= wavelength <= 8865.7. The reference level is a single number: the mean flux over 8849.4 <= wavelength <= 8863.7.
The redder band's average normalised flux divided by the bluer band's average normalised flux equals 1.03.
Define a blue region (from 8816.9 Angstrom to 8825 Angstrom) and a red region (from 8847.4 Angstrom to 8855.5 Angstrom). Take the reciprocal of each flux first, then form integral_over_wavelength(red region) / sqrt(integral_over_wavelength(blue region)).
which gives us 0.56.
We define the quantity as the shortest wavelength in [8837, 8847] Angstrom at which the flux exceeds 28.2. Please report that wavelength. 8844.32 Angstrom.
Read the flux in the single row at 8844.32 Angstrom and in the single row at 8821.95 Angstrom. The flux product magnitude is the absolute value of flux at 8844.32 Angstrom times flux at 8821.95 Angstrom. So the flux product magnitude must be 927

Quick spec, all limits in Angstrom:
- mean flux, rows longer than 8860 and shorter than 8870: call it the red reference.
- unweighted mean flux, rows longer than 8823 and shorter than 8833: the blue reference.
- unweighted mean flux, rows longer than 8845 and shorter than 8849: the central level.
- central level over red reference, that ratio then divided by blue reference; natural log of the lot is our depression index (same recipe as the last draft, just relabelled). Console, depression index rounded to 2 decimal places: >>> -3.26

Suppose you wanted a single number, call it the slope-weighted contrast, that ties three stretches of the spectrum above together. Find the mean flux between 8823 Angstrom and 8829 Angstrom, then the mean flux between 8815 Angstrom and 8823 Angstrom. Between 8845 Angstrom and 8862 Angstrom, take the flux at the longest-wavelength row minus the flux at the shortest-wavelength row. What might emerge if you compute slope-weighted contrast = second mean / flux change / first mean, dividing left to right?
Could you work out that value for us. 0.68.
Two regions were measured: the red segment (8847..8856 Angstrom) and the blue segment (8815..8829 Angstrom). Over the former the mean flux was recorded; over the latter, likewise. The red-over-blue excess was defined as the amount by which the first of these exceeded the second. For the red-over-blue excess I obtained -1.0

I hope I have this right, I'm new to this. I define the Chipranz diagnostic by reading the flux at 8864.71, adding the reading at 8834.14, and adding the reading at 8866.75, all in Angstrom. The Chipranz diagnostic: 84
